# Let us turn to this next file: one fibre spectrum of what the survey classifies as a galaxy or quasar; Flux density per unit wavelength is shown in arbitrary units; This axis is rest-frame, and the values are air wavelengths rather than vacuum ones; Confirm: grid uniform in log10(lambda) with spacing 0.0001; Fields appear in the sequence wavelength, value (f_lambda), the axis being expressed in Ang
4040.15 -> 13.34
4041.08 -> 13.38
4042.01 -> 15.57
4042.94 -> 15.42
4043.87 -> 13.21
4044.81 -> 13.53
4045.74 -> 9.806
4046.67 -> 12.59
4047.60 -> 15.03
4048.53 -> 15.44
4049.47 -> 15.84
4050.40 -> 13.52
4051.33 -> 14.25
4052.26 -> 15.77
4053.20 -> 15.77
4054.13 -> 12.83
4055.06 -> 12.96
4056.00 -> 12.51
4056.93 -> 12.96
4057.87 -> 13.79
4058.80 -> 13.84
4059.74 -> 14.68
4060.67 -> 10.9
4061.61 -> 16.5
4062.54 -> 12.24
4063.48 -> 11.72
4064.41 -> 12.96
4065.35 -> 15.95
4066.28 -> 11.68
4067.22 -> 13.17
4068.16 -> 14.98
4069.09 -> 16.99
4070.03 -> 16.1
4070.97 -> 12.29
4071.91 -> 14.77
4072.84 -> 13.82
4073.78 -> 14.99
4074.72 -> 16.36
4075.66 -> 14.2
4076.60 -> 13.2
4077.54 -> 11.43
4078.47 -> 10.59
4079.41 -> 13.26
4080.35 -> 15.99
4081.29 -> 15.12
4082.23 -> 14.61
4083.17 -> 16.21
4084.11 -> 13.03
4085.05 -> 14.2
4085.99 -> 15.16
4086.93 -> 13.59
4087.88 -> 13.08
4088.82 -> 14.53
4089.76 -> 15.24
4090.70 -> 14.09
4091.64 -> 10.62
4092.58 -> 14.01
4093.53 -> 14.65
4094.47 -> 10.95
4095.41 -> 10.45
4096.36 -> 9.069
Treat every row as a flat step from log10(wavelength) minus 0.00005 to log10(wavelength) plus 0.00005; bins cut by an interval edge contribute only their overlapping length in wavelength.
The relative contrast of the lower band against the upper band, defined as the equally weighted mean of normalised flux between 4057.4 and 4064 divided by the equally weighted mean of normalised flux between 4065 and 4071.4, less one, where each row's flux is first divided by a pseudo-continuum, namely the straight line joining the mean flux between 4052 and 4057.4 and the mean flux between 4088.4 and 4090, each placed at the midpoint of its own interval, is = -0.06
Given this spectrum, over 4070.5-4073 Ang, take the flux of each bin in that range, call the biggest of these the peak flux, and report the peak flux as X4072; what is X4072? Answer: 14.77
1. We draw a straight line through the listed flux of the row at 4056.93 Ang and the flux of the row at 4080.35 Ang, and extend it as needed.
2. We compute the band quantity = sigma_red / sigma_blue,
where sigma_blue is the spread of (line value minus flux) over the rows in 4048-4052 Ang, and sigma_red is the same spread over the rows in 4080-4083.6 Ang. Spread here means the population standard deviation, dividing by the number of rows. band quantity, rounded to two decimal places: 0.64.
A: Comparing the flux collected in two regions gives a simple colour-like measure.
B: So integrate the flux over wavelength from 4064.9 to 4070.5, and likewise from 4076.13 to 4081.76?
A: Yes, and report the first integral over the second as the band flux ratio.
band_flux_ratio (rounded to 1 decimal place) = 1.1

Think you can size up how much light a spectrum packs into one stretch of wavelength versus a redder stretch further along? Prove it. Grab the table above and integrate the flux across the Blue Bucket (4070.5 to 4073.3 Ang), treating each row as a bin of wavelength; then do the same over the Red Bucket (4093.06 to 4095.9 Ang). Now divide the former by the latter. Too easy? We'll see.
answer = 1.1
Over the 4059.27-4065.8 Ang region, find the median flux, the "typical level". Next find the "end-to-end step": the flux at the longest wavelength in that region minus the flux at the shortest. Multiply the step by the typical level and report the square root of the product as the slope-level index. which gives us 4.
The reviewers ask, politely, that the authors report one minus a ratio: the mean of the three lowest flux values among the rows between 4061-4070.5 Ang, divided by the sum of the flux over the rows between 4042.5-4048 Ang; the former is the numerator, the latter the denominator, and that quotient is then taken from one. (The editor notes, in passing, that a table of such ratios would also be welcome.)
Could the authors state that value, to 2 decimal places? 0.85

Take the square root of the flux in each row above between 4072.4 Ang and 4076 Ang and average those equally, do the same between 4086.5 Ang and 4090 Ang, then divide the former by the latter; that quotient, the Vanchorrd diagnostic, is 1.03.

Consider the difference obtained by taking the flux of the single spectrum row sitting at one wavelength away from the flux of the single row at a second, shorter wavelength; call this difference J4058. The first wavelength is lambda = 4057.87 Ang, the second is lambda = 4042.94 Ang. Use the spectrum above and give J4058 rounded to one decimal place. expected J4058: 1.6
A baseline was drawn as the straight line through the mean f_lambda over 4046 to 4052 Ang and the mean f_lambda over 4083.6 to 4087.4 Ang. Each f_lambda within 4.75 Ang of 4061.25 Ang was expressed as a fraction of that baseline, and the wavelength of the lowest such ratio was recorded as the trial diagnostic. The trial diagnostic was 4060.67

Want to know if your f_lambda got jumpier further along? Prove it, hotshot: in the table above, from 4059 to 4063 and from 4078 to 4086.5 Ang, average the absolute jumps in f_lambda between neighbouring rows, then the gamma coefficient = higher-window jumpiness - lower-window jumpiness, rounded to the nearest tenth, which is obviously -2.8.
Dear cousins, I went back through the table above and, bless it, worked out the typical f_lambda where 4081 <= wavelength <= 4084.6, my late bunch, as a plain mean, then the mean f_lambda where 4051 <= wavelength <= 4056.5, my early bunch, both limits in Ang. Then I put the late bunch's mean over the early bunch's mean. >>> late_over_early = 1.05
